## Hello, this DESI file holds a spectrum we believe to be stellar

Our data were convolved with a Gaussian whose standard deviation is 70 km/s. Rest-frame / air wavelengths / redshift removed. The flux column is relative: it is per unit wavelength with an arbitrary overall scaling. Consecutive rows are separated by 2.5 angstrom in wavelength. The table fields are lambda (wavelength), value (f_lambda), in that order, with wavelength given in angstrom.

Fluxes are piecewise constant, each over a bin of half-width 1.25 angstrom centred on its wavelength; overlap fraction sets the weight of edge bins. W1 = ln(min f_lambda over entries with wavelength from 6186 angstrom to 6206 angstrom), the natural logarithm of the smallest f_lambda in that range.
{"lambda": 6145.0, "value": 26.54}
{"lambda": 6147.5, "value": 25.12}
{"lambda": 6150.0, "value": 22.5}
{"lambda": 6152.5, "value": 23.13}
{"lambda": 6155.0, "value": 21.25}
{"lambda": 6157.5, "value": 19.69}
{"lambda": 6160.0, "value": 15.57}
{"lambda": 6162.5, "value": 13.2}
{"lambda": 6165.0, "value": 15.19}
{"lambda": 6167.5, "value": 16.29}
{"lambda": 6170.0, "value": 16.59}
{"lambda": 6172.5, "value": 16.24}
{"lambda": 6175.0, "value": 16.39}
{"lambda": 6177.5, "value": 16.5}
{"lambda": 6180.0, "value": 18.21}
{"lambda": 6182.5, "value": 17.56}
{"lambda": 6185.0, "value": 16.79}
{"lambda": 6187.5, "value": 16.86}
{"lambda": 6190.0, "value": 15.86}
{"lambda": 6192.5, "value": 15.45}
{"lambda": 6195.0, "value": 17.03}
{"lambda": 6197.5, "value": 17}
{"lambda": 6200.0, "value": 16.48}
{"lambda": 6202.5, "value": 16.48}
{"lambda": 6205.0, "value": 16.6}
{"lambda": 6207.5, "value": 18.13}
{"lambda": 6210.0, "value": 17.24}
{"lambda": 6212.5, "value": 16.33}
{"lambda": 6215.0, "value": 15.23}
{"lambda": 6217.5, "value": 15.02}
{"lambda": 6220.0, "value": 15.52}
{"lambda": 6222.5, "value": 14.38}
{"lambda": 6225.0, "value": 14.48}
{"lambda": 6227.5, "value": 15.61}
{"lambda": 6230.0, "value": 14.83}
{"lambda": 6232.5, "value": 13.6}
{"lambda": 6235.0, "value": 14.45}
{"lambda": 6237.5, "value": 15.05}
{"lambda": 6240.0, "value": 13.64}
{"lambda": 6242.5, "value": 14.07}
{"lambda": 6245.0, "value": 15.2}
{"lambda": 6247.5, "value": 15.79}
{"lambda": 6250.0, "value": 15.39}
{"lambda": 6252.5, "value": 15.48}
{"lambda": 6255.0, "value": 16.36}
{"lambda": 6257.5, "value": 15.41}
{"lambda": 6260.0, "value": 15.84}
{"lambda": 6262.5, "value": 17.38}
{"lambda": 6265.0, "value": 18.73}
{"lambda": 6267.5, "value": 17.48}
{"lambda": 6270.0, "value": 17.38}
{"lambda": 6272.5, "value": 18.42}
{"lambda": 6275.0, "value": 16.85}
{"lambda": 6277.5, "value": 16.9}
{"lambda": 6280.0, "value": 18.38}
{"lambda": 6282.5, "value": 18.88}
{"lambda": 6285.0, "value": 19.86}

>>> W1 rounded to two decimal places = 2.74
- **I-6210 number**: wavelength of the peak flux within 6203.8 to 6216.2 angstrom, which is 6207.5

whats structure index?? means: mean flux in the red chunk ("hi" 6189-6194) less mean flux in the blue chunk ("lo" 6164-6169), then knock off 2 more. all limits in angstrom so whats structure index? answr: -2.1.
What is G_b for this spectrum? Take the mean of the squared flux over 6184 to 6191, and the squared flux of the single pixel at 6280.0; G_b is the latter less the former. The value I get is 65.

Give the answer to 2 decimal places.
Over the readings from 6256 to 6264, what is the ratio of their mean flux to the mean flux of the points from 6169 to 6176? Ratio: 0.99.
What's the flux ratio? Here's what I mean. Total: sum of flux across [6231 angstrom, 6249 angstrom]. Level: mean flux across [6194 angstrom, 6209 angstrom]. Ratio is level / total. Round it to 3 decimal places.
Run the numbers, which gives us 0.167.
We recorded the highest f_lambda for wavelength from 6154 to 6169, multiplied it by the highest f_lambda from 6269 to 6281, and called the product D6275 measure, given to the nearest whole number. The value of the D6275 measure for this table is 391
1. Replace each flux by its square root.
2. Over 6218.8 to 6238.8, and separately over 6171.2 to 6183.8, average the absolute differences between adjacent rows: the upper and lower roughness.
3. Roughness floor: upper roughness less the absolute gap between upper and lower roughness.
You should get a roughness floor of 0.079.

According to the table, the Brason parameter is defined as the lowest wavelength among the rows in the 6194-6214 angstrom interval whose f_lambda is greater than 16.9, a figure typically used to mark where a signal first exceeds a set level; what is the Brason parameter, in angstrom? 6195.0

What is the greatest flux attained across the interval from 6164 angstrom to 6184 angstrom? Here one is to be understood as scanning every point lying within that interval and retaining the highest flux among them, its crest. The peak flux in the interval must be 18.21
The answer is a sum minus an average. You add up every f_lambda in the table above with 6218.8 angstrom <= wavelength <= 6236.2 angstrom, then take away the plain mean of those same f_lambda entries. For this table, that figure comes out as 88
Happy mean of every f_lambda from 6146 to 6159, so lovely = 22.3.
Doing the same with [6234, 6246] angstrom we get 14.5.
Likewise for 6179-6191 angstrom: 17.1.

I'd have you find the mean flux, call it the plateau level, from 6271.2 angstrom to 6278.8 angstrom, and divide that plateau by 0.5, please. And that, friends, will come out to 34.8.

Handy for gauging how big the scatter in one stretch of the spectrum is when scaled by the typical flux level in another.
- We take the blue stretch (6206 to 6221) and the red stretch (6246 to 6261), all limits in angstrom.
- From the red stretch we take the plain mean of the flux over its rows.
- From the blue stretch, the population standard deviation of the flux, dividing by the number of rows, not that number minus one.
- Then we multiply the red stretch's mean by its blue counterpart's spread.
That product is 18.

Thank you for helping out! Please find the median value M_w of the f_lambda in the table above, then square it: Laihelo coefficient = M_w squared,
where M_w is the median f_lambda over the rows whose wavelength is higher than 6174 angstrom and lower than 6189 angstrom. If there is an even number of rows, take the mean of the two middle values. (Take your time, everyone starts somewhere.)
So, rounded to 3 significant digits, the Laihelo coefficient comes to 283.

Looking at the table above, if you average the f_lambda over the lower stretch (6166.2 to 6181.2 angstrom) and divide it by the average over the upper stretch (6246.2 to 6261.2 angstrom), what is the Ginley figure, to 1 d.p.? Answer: 1.1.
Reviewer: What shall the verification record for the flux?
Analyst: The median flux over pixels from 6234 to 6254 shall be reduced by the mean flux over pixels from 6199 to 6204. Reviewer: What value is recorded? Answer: -1.36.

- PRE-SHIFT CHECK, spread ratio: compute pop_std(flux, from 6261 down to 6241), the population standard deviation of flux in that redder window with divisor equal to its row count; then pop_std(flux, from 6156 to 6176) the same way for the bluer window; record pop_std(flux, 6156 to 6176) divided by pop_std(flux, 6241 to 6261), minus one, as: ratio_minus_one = 1.7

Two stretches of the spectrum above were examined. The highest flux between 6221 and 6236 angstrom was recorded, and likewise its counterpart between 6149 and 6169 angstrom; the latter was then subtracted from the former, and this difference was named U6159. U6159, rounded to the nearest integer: -8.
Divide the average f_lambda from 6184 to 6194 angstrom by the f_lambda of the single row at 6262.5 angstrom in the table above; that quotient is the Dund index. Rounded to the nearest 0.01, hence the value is 0.93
